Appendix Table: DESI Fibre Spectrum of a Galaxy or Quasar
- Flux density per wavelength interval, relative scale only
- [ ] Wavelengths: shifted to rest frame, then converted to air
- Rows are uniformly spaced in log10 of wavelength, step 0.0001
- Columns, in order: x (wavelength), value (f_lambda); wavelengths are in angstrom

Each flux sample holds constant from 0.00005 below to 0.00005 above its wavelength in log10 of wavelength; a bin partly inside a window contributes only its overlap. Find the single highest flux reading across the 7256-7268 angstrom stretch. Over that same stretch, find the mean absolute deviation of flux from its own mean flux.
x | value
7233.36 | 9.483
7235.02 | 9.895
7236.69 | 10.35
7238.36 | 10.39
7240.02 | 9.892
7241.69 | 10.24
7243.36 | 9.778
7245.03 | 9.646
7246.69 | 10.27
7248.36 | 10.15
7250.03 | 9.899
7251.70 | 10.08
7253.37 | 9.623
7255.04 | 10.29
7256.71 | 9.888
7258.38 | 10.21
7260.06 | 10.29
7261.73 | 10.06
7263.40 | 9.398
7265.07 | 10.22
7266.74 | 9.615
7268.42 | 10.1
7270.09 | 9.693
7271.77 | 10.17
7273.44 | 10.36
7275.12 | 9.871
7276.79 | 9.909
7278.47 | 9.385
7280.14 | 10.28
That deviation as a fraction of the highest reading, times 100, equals 2.67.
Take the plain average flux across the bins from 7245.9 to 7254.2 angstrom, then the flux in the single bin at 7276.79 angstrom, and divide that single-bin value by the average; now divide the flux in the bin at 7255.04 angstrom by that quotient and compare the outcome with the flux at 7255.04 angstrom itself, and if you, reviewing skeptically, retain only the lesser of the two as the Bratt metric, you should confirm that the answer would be 10.3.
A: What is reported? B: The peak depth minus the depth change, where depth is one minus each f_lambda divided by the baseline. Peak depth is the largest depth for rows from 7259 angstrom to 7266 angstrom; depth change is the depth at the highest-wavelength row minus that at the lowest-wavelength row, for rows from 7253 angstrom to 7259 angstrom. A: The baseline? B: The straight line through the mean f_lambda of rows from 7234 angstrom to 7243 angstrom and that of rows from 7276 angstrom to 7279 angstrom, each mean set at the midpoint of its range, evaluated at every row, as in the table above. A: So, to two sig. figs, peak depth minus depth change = 0.11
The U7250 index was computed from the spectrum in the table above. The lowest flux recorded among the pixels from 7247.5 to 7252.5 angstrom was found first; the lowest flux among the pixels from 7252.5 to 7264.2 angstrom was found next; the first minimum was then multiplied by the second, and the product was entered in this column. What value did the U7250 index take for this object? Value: 93.0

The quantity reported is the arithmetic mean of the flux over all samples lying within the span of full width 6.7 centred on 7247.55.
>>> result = 10.0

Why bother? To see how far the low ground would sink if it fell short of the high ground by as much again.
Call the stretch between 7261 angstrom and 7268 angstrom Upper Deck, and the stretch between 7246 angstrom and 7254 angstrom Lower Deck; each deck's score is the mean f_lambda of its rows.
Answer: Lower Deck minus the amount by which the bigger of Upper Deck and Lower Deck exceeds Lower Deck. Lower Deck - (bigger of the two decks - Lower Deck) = 10.0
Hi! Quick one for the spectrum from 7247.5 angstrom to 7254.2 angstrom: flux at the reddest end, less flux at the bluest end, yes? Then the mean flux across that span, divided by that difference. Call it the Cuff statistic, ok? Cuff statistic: -19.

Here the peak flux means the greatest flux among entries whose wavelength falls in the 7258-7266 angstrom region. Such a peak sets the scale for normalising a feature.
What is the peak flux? 10.29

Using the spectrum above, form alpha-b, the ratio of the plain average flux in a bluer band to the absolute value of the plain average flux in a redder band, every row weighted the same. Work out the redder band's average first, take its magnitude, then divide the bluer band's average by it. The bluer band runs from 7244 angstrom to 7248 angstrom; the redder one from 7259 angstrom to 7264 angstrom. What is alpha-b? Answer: 1.00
